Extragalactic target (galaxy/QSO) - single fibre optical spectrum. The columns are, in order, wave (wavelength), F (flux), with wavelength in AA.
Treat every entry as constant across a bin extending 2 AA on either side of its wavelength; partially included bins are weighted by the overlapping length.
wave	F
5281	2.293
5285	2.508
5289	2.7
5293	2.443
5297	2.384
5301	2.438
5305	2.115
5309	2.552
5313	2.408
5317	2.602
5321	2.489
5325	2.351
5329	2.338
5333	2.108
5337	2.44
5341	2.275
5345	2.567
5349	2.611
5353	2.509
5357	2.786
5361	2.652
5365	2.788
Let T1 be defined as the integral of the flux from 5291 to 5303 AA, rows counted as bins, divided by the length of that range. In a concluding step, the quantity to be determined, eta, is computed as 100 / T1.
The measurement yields 41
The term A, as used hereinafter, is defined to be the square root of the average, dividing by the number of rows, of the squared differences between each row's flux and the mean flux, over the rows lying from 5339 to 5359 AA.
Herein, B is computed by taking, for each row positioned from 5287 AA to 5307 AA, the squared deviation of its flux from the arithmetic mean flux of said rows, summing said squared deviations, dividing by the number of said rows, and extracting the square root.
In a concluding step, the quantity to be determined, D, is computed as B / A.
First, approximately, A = 0.17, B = 0.186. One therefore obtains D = 1.1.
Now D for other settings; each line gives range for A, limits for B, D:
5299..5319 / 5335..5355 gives 0.7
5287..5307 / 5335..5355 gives 0.6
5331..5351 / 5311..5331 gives 0.5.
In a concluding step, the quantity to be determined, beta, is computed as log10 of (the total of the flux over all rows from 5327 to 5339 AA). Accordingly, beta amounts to 0.838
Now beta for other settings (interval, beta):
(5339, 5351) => 0.872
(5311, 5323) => 0.875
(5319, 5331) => 0.856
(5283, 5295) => 0.884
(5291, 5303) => 0.861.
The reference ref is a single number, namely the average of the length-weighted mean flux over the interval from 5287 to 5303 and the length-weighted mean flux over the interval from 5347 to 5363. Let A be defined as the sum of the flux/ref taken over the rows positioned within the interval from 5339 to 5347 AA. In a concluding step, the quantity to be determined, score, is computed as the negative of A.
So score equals -1.9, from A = 1.89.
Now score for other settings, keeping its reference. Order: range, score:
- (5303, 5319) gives -3.8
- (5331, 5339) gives -1.8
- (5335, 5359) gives -5.9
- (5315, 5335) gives -4.6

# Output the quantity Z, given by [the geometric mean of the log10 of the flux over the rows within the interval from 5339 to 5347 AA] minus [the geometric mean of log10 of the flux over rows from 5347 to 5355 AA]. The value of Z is -0.026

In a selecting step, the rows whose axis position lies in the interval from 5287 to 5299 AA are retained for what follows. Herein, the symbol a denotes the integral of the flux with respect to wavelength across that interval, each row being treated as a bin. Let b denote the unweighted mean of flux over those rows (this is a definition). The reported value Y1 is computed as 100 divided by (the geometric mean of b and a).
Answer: 11.5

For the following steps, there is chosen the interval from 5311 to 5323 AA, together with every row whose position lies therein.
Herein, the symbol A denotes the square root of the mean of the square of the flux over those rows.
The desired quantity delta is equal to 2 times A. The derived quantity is 5.00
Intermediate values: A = 2.50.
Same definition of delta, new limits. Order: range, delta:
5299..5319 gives 4.86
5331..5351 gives 4.81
